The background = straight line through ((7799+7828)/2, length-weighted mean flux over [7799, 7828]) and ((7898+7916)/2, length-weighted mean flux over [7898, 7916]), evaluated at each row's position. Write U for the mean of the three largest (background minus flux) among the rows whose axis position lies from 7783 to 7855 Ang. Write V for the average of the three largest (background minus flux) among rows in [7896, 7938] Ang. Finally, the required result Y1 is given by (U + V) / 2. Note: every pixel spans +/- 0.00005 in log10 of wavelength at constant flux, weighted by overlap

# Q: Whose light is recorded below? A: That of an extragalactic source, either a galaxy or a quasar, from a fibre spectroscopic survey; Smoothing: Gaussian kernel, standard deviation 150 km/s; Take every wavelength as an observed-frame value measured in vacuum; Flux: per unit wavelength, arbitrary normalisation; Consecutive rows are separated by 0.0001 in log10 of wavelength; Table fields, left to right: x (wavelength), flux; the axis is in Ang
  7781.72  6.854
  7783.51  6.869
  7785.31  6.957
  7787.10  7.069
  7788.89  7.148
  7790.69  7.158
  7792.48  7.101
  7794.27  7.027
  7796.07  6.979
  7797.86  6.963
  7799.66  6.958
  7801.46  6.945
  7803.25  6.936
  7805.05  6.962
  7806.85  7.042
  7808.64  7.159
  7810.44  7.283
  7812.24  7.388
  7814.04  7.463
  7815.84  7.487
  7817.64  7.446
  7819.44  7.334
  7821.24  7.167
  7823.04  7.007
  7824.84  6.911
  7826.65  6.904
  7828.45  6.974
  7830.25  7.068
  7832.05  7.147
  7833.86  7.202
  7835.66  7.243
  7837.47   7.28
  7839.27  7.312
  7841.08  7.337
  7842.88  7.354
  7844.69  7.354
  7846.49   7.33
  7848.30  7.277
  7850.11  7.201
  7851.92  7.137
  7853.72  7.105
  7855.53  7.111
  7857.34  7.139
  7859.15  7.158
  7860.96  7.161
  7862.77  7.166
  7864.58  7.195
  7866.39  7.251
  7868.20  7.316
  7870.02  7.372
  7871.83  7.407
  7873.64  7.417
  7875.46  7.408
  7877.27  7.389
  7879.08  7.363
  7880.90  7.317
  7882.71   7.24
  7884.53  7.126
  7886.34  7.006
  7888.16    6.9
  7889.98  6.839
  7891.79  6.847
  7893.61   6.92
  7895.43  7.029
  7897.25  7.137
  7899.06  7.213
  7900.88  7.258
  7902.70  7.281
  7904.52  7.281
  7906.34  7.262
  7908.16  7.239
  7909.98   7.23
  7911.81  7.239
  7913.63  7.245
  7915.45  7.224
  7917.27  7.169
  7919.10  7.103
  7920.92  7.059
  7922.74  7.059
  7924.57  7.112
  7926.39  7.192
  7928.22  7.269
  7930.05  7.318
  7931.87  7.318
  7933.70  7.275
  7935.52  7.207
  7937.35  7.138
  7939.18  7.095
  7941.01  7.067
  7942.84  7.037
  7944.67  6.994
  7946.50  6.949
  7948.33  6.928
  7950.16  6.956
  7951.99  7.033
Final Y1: 0.221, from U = 0.25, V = 0.19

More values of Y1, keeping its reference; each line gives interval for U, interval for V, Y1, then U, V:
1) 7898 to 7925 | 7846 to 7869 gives 0.132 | 0.19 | 0.07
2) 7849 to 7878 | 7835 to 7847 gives -0.015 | 0.07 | -0.10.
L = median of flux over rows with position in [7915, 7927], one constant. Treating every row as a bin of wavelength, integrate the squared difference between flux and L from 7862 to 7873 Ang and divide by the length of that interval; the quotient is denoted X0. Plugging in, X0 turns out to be 0.039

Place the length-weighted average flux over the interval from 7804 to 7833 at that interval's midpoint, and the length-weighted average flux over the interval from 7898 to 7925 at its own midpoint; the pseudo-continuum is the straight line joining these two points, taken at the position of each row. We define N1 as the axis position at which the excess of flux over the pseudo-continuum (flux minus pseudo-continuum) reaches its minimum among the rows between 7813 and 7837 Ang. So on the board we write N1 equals 7826.65 Ang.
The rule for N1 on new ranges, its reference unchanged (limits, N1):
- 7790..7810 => 7803.25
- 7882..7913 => 7889.98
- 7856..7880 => 7857.34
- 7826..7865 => 7826.65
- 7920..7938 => 7922.74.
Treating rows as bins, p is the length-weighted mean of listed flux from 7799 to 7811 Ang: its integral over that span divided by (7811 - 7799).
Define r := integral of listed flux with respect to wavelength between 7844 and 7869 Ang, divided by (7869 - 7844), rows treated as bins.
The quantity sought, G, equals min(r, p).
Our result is 7.04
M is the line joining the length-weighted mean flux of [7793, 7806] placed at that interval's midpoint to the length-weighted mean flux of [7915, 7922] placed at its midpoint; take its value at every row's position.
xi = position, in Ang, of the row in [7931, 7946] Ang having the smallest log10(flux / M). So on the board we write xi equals 7944.67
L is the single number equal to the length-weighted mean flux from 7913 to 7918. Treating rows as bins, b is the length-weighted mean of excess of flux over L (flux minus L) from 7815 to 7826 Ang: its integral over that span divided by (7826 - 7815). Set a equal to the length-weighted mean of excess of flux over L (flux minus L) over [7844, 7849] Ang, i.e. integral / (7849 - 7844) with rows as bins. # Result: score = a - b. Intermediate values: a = 0.101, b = 0.00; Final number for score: 0.10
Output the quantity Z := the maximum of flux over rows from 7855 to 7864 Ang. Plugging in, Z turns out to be 7.166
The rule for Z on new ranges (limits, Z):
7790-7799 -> 7.158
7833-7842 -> 7.337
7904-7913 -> 7.281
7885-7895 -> 7.006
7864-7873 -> 7.407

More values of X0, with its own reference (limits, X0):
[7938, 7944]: 0.003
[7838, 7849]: 0.047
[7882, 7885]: 0.009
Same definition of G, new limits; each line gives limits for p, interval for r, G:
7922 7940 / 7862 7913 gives 7.20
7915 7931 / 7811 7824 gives 7.17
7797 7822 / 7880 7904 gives 7.09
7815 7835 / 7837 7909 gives 7.15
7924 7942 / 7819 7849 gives 7.19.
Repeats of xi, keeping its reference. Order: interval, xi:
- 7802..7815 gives 7803.25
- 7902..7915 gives 7909.98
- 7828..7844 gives 7828.45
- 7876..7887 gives 7886.34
